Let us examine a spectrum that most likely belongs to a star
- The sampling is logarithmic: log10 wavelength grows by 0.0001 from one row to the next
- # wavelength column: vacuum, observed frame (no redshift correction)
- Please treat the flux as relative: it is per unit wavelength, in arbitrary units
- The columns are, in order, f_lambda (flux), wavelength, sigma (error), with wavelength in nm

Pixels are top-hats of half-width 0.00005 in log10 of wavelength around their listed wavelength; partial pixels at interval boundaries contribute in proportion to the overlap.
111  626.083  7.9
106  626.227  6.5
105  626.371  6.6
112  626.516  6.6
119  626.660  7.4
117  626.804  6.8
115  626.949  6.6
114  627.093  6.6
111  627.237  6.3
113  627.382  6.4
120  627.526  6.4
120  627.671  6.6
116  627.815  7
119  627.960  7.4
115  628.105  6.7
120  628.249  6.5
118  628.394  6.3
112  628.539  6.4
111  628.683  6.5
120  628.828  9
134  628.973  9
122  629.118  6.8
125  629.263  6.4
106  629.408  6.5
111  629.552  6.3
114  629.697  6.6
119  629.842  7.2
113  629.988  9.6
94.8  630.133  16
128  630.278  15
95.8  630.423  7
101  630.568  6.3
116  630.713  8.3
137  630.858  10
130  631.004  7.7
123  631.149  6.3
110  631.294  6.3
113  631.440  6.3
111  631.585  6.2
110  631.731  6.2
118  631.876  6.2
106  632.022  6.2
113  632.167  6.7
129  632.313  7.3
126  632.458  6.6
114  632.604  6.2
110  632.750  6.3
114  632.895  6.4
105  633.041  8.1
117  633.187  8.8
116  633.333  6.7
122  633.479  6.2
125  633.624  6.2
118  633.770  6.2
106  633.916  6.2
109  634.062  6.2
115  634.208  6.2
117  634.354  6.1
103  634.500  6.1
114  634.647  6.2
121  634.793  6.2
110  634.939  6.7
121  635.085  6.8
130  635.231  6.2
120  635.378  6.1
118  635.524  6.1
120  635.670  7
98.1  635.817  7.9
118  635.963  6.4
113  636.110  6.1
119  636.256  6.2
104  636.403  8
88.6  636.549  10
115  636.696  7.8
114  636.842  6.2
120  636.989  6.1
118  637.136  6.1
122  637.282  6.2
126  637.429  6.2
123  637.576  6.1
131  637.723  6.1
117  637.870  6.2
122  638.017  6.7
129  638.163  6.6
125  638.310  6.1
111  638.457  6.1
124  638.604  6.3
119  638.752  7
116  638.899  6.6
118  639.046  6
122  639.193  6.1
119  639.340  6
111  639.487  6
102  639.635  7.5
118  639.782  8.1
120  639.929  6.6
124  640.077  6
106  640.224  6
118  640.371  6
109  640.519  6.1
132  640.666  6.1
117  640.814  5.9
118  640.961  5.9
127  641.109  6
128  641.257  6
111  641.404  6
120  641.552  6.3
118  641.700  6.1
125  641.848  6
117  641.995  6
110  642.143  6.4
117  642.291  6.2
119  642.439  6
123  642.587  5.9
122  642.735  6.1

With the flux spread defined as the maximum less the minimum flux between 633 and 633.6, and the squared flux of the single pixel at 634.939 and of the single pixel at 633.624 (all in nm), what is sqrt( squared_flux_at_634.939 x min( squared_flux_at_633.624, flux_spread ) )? 454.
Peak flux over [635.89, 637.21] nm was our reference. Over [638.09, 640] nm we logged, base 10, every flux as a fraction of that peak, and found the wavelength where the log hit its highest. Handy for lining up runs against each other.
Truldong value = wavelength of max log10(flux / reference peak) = 638.163 nm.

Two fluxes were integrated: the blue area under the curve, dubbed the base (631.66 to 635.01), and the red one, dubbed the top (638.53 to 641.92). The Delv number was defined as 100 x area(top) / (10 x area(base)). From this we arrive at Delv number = 10.4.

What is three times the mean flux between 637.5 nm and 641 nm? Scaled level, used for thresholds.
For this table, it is 356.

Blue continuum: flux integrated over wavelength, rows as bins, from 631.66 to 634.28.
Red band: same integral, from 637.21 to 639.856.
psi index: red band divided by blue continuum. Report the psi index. 1.05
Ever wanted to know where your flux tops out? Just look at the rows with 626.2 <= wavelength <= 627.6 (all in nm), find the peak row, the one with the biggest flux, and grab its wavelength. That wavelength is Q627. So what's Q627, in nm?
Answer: 627.526 nm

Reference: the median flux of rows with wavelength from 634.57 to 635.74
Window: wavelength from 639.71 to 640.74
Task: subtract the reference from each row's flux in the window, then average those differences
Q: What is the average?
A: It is -2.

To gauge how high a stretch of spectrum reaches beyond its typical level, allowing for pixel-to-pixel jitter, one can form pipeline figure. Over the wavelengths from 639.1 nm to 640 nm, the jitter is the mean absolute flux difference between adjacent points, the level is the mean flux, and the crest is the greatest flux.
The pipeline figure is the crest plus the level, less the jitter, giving 230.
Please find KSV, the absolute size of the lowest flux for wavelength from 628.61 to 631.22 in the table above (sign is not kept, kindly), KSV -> 95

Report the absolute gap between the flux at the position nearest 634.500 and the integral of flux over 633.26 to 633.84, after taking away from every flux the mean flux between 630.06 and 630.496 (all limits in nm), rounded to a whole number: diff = 11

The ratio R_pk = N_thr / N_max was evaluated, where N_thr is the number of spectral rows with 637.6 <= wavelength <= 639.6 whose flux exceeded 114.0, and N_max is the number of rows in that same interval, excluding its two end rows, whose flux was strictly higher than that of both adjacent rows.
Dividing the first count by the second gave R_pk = 3.67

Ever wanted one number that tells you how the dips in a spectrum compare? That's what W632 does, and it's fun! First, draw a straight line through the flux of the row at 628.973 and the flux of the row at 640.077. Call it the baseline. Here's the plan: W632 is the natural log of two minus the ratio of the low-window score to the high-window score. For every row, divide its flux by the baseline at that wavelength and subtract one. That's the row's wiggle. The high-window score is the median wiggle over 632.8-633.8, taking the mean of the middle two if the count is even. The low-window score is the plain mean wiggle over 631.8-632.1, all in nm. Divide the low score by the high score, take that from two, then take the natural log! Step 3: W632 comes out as -0.6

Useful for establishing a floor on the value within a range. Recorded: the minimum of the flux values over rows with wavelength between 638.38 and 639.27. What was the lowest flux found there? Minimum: 111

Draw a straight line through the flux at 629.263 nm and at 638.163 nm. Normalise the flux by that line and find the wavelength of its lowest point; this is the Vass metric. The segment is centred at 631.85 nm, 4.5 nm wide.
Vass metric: 630.133 nm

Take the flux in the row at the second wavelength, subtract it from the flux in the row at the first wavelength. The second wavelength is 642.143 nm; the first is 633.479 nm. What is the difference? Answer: 12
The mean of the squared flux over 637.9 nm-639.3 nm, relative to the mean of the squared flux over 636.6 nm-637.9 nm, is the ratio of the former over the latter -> 1.00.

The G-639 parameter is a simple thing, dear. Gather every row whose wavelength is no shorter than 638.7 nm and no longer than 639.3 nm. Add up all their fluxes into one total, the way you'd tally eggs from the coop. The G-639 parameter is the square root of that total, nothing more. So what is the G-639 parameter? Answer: 21.8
